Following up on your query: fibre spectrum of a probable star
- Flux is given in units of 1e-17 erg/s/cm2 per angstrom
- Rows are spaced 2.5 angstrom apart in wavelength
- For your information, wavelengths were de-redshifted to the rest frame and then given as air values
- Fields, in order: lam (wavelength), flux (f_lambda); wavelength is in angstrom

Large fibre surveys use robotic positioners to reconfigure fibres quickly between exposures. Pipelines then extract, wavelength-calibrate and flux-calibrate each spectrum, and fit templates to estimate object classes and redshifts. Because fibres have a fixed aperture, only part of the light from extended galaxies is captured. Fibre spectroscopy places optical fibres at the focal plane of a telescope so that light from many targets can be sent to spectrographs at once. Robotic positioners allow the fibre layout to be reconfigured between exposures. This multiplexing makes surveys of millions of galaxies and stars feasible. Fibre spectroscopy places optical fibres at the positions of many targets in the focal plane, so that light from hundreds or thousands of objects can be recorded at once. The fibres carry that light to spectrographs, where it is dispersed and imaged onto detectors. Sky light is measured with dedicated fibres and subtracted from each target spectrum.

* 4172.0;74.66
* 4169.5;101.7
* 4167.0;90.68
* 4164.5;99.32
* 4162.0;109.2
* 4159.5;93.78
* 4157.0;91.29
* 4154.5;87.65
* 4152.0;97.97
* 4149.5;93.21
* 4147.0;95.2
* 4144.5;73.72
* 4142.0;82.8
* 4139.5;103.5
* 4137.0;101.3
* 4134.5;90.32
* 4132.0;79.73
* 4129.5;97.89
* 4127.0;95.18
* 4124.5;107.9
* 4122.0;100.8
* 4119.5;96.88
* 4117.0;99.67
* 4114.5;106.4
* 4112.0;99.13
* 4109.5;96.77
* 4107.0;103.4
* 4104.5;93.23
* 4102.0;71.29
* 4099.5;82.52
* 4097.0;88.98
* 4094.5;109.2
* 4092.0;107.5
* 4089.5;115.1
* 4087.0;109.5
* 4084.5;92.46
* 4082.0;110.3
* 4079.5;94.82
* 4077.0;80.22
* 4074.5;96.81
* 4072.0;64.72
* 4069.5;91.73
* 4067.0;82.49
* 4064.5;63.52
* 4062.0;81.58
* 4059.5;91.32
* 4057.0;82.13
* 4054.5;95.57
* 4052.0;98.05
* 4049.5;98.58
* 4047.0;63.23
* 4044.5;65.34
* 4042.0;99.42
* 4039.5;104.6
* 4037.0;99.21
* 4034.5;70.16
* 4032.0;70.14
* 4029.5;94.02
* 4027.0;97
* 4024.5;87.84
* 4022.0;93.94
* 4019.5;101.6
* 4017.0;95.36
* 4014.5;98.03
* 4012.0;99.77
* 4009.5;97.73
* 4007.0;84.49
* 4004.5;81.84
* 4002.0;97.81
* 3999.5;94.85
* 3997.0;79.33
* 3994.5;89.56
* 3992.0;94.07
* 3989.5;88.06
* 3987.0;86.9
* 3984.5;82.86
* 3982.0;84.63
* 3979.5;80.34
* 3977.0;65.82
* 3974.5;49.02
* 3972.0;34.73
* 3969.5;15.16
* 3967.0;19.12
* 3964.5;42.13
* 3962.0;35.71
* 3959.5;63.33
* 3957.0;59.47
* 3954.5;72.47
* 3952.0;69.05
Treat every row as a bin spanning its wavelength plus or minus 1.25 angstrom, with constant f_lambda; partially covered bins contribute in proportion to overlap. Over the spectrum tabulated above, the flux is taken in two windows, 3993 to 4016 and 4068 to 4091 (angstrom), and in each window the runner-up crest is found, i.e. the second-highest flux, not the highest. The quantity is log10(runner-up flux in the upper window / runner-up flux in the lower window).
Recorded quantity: 0.051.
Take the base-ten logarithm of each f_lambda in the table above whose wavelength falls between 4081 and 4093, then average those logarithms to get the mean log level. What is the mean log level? 2.03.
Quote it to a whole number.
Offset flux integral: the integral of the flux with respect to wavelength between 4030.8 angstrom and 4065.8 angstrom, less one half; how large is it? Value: 2957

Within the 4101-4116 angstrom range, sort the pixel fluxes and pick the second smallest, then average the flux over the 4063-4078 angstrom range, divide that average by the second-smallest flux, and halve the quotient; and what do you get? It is 0.429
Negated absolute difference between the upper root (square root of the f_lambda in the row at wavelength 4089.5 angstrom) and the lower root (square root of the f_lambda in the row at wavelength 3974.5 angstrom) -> -3.7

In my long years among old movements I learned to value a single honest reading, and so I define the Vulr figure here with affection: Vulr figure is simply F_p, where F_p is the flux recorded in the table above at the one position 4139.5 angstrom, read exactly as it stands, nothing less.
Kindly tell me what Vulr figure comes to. 103.5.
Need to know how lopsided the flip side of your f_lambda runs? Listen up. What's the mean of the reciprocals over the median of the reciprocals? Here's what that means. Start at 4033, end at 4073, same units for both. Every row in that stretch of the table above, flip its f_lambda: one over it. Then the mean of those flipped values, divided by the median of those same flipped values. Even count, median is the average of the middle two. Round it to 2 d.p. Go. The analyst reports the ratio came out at 1.06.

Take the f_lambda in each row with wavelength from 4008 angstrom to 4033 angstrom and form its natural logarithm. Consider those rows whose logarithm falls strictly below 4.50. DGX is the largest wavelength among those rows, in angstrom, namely 4032.0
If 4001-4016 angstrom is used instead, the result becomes 4007.0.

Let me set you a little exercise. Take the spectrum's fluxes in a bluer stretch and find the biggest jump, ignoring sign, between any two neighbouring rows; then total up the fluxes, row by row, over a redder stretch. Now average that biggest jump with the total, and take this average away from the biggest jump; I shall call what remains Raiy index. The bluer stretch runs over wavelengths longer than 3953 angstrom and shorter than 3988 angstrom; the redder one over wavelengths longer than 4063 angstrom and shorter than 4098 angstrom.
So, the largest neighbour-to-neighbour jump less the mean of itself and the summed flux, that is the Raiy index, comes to -640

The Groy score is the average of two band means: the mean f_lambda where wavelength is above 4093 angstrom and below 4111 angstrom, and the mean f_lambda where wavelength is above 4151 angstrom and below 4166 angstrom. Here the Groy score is 94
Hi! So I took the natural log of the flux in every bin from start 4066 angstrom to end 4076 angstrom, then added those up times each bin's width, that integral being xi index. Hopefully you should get 44.2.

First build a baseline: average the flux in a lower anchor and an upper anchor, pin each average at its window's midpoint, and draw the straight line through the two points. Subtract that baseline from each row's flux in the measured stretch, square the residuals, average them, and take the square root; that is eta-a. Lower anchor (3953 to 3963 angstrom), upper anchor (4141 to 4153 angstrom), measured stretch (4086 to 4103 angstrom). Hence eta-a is 24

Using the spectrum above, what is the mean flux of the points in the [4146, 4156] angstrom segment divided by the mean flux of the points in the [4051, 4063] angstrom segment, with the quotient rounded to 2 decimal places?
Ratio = 1.04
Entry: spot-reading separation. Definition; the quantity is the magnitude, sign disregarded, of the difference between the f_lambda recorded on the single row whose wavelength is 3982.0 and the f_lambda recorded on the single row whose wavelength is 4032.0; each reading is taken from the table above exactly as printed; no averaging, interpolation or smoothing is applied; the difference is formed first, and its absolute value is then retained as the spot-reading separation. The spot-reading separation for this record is 14.5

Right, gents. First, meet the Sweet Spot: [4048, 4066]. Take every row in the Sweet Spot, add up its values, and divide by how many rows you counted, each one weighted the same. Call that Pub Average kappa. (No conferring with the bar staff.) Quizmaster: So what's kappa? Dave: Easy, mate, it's 87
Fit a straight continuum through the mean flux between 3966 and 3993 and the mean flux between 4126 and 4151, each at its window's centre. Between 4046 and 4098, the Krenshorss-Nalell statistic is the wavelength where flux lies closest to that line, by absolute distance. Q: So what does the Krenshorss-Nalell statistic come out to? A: 4077.0 angstrom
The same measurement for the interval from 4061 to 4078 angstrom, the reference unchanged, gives 4077.0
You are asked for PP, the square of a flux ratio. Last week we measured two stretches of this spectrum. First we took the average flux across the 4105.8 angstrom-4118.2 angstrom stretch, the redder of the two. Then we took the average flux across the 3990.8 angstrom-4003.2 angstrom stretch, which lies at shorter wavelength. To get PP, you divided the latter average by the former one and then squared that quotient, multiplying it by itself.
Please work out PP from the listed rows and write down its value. 0.81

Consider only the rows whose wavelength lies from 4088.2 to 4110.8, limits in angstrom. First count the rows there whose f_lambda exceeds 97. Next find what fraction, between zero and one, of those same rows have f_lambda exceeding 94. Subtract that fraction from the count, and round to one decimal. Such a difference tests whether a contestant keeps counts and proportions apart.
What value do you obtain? 3.4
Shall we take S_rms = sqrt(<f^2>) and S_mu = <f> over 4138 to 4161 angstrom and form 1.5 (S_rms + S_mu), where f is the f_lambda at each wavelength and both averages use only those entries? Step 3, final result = 274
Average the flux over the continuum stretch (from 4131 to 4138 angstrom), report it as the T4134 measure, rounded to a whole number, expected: 90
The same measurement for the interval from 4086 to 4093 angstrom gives 111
